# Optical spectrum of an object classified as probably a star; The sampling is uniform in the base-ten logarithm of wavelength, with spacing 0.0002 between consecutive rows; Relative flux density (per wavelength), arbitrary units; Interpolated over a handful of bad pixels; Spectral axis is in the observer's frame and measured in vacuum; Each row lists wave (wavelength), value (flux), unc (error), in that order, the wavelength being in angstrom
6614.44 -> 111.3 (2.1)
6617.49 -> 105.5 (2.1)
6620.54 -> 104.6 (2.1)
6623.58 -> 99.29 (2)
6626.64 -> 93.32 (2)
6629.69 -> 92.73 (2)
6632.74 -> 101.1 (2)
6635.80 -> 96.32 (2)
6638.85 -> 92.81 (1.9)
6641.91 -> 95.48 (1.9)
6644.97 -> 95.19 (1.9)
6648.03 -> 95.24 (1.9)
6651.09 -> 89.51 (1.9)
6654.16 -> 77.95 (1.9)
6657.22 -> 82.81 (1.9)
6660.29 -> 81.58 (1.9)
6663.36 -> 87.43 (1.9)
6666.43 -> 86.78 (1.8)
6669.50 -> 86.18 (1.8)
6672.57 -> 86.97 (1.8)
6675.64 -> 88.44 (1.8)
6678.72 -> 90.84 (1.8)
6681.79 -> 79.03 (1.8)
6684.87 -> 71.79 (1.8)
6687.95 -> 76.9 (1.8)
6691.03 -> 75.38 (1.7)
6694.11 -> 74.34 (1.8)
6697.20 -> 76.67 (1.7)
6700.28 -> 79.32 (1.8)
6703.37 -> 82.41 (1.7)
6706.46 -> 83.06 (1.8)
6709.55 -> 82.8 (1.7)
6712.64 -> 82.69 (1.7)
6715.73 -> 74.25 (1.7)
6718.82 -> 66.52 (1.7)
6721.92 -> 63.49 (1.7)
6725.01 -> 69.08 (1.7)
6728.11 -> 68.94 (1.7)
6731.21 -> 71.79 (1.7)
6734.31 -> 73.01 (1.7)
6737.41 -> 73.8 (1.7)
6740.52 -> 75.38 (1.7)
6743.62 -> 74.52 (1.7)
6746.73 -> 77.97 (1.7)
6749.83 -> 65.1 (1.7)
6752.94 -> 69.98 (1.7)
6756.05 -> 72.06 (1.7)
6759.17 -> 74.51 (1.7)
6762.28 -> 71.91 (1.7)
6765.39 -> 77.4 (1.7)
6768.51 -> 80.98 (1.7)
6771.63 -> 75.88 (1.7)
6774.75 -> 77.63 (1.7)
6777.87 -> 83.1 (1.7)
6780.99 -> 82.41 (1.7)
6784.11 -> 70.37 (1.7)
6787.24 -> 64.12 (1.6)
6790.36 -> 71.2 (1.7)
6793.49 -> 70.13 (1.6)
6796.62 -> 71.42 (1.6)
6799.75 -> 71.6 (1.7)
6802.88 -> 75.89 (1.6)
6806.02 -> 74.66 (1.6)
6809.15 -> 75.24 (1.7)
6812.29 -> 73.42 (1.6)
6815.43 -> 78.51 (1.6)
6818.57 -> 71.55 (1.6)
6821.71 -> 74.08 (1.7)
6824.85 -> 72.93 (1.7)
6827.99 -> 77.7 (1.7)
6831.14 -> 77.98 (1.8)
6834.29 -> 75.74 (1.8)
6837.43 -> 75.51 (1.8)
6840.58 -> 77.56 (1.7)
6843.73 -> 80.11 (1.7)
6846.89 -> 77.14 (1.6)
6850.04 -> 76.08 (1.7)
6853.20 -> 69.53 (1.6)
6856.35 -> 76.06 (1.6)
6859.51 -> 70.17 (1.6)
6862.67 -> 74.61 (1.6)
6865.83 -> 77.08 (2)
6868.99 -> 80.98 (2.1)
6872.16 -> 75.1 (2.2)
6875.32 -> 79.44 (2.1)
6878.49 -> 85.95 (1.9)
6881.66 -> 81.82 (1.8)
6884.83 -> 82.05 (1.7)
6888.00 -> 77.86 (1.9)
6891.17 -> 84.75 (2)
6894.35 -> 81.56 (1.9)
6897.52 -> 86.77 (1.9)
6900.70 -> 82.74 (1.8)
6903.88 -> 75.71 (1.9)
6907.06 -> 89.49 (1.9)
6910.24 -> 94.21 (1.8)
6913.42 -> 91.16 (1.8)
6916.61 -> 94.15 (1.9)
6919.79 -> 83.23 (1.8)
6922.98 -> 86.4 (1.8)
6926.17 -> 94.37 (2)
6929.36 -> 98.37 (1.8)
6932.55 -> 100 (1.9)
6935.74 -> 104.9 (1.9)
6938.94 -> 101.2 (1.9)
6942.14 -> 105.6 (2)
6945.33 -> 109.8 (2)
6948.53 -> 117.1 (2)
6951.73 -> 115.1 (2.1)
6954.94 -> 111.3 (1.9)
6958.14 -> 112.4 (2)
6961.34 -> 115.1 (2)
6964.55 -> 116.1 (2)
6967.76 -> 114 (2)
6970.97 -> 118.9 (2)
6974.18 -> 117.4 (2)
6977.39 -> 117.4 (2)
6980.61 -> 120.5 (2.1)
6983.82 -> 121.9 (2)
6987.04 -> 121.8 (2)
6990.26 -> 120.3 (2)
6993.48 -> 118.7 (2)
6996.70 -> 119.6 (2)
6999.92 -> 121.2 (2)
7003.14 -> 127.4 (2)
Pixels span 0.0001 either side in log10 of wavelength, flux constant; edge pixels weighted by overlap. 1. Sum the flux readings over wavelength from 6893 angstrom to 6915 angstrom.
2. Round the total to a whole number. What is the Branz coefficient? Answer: 602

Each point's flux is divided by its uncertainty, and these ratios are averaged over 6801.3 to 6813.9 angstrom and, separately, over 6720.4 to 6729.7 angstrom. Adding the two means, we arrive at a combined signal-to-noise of 86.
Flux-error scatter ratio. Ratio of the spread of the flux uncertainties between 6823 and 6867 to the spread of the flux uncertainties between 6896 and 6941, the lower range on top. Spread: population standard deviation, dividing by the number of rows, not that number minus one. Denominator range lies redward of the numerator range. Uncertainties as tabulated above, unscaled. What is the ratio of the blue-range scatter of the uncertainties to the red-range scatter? 1.8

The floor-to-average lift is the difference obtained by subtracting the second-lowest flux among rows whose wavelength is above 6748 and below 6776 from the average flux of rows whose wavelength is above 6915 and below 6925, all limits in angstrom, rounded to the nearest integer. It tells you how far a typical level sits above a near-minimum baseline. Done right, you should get 18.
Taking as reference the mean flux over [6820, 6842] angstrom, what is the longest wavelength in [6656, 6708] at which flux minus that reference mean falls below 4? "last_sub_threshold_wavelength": 6700.28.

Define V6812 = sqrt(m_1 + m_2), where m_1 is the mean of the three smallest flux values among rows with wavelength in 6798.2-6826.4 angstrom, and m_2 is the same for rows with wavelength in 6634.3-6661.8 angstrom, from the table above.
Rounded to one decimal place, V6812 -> 12.4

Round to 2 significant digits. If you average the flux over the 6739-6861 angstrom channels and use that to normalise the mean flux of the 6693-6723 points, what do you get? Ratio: 1.0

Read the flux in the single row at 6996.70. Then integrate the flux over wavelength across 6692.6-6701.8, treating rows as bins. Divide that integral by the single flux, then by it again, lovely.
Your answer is 0.05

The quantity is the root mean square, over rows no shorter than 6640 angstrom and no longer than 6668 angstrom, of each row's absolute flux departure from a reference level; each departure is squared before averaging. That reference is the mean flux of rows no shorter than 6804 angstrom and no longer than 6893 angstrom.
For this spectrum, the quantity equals 13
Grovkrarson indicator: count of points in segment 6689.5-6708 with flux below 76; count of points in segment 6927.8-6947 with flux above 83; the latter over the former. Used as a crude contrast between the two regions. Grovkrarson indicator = 3.0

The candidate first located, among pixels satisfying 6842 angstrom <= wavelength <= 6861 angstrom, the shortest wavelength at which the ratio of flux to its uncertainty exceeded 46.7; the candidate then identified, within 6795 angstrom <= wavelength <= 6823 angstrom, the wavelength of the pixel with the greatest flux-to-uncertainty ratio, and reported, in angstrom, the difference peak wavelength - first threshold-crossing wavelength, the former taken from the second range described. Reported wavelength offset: -28.3 angstrom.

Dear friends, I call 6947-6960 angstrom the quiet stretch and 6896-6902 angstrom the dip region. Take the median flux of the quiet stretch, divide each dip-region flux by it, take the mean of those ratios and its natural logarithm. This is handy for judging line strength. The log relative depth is -0.29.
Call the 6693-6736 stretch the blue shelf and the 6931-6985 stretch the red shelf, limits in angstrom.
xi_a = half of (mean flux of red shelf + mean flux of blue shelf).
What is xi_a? 94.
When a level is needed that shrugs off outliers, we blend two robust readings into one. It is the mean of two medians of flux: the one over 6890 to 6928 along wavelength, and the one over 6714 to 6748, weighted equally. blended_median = 80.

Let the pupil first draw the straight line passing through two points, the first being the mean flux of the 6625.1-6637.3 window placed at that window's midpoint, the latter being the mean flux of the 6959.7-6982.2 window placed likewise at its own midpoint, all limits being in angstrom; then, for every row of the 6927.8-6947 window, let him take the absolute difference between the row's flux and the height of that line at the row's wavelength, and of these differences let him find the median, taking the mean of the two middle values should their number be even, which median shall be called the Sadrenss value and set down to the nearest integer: 12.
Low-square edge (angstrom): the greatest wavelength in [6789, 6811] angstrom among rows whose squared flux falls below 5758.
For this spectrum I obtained 6809.15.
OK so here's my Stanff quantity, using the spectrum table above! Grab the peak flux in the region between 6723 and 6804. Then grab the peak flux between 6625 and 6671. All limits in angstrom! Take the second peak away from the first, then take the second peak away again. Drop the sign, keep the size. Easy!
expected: 119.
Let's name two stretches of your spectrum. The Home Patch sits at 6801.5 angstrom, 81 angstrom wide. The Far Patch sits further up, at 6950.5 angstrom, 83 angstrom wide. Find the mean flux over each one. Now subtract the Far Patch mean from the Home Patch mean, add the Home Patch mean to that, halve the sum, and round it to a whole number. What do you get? 21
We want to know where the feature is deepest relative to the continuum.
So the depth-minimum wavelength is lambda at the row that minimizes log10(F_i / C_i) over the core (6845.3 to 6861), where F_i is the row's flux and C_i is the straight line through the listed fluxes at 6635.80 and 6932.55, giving 6853.20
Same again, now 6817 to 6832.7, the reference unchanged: 6818.57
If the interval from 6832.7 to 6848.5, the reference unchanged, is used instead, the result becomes 6837.43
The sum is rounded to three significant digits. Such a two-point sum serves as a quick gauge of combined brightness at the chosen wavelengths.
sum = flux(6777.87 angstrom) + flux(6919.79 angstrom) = 166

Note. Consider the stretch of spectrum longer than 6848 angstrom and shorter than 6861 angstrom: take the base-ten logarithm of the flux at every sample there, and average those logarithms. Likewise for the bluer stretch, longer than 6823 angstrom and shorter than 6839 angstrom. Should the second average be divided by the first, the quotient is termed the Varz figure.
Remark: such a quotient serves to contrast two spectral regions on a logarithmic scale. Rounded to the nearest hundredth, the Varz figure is 1.01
